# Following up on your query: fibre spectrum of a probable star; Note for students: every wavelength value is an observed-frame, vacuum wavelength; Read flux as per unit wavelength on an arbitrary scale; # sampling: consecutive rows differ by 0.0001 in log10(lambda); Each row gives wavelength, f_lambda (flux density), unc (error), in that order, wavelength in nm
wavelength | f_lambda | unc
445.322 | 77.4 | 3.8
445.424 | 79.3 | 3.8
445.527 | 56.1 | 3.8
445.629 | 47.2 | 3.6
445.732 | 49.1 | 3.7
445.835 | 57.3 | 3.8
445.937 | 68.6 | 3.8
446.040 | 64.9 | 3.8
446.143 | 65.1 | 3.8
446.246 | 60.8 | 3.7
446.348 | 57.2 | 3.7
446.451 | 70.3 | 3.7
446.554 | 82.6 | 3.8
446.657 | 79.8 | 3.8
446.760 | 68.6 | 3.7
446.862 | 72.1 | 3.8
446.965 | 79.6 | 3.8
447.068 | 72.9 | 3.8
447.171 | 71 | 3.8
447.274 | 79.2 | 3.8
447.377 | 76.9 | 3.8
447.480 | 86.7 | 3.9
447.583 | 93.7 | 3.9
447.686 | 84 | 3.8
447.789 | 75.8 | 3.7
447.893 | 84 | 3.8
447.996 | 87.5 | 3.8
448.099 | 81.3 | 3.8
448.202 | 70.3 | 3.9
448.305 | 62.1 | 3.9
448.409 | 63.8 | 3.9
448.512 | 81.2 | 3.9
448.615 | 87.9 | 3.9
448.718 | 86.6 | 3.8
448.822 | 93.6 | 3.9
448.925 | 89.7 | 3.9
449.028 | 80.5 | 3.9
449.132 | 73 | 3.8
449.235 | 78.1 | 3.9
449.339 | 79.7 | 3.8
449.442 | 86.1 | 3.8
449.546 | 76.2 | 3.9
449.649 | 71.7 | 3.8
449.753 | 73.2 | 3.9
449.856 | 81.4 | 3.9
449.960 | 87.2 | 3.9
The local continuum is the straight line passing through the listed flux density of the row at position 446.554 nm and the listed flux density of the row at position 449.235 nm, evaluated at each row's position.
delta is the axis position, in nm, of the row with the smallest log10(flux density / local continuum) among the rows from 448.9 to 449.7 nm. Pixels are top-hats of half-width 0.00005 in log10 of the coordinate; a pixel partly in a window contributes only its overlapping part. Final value 449.649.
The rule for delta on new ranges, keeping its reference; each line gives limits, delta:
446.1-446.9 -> 446.348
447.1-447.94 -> 447.171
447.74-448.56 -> 448.305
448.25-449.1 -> 448.305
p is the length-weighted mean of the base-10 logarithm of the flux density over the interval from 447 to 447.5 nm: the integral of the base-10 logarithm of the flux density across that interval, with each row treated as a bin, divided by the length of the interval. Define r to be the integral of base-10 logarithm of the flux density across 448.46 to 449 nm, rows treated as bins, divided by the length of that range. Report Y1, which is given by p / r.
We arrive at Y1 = 0.97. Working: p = 1.884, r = 1.94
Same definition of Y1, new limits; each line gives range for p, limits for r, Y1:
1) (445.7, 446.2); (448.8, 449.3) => 0.93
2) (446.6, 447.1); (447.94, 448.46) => 1.01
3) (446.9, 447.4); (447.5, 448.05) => 0.97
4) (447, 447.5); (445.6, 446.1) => 1.07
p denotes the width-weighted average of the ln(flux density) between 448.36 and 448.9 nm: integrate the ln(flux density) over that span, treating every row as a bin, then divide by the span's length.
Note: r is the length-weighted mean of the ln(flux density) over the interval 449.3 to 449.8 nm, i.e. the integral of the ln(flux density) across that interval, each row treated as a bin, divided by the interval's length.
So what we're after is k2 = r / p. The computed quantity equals 0.98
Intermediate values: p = 4.42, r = 4.35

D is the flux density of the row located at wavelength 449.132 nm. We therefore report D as 73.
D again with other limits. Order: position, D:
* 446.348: 57.2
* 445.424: 79.3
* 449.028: 80.5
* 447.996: 87.5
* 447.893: 84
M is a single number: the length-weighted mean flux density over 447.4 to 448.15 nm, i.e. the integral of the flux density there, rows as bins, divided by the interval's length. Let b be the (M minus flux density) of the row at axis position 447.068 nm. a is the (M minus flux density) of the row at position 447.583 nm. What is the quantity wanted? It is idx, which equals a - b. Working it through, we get -21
